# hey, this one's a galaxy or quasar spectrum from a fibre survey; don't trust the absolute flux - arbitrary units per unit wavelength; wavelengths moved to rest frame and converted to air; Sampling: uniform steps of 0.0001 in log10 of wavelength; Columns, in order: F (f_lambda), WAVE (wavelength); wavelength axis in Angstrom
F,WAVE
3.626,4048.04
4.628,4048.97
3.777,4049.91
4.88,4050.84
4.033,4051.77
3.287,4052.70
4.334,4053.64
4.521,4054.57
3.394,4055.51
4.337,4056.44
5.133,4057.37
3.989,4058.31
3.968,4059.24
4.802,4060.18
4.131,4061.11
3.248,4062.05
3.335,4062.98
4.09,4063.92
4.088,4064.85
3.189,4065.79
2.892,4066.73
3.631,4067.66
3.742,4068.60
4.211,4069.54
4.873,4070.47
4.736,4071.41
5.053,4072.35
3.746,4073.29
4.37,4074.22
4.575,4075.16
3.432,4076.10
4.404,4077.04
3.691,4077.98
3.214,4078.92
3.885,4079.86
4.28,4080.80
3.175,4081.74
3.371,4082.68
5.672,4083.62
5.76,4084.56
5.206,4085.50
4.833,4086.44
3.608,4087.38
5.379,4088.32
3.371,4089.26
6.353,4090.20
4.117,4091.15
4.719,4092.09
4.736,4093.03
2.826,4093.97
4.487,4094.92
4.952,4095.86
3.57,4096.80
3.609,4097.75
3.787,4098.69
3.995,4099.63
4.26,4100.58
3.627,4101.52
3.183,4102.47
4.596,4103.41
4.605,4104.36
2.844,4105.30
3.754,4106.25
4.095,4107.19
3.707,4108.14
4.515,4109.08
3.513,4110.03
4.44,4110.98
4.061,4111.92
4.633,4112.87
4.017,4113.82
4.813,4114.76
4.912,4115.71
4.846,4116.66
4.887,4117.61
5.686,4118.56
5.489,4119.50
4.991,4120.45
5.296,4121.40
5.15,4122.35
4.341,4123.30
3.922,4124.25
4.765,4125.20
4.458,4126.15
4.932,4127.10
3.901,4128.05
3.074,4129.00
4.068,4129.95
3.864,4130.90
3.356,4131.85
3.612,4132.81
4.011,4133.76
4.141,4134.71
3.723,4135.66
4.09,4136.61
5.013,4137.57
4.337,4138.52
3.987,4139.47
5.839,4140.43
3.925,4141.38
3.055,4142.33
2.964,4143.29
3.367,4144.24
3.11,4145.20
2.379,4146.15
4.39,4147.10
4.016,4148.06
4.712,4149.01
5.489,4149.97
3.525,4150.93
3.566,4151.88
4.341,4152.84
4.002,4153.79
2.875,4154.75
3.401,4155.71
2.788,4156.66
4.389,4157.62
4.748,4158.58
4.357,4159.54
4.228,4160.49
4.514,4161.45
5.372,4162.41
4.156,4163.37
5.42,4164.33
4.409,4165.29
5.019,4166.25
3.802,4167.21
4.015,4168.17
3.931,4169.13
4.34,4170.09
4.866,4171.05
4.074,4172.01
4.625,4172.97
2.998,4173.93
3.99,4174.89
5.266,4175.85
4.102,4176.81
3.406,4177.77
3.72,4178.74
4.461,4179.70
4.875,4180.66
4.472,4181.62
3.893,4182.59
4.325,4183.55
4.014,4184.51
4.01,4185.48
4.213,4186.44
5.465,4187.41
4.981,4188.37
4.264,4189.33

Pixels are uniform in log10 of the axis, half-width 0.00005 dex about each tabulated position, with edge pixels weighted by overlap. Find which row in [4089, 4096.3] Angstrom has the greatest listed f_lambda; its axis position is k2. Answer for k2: 4090.20 Angstrom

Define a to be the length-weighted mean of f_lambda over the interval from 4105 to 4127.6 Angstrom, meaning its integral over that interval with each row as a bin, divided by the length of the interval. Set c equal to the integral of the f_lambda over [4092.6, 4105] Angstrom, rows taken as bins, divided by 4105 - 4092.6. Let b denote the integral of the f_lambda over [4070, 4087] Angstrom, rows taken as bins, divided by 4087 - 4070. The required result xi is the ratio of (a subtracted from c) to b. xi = -0.12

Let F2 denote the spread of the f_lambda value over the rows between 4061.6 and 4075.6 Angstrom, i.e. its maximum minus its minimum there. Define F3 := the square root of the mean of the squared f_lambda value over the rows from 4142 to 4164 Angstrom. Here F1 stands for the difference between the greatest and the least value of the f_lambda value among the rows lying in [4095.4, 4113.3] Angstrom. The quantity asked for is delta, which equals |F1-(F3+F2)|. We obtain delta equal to 4.0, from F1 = 2.1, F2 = 2.2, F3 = 4.0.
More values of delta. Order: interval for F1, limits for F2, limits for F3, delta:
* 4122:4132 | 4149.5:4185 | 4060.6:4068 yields 4.2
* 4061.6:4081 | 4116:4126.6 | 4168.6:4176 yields 3.9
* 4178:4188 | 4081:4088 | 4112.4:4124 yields 5.8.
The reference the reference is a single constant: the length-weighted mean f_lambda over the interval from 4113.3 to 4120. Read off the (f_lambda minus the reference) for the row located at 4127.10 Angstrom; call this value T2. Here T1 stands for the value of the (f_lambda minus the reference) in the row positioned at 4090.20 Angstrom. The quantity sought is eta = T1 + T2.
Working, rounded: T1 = 1.4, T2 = 0.0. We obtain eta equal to 1.4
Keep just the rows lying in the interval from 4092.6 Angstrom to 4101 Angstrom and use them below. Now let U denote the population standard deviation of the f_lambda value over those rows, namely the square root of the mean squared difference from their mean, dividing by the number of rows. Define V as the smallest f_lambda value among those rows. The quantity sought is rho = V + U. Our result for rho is 3.5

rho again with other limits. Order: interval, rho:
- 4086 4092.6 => 4.3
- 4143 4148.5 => 3.0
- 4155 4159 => 3.6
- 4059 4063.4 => 3.8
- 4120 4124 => 4.7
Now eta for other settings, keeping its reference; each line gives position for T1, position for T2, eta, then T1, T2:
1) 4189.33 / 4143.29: -2.7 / -0.7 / -2.0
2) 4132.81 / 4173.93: -3.3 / -1.3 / -2.0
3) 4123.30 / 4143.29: -2.6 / -0.6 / -2.0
